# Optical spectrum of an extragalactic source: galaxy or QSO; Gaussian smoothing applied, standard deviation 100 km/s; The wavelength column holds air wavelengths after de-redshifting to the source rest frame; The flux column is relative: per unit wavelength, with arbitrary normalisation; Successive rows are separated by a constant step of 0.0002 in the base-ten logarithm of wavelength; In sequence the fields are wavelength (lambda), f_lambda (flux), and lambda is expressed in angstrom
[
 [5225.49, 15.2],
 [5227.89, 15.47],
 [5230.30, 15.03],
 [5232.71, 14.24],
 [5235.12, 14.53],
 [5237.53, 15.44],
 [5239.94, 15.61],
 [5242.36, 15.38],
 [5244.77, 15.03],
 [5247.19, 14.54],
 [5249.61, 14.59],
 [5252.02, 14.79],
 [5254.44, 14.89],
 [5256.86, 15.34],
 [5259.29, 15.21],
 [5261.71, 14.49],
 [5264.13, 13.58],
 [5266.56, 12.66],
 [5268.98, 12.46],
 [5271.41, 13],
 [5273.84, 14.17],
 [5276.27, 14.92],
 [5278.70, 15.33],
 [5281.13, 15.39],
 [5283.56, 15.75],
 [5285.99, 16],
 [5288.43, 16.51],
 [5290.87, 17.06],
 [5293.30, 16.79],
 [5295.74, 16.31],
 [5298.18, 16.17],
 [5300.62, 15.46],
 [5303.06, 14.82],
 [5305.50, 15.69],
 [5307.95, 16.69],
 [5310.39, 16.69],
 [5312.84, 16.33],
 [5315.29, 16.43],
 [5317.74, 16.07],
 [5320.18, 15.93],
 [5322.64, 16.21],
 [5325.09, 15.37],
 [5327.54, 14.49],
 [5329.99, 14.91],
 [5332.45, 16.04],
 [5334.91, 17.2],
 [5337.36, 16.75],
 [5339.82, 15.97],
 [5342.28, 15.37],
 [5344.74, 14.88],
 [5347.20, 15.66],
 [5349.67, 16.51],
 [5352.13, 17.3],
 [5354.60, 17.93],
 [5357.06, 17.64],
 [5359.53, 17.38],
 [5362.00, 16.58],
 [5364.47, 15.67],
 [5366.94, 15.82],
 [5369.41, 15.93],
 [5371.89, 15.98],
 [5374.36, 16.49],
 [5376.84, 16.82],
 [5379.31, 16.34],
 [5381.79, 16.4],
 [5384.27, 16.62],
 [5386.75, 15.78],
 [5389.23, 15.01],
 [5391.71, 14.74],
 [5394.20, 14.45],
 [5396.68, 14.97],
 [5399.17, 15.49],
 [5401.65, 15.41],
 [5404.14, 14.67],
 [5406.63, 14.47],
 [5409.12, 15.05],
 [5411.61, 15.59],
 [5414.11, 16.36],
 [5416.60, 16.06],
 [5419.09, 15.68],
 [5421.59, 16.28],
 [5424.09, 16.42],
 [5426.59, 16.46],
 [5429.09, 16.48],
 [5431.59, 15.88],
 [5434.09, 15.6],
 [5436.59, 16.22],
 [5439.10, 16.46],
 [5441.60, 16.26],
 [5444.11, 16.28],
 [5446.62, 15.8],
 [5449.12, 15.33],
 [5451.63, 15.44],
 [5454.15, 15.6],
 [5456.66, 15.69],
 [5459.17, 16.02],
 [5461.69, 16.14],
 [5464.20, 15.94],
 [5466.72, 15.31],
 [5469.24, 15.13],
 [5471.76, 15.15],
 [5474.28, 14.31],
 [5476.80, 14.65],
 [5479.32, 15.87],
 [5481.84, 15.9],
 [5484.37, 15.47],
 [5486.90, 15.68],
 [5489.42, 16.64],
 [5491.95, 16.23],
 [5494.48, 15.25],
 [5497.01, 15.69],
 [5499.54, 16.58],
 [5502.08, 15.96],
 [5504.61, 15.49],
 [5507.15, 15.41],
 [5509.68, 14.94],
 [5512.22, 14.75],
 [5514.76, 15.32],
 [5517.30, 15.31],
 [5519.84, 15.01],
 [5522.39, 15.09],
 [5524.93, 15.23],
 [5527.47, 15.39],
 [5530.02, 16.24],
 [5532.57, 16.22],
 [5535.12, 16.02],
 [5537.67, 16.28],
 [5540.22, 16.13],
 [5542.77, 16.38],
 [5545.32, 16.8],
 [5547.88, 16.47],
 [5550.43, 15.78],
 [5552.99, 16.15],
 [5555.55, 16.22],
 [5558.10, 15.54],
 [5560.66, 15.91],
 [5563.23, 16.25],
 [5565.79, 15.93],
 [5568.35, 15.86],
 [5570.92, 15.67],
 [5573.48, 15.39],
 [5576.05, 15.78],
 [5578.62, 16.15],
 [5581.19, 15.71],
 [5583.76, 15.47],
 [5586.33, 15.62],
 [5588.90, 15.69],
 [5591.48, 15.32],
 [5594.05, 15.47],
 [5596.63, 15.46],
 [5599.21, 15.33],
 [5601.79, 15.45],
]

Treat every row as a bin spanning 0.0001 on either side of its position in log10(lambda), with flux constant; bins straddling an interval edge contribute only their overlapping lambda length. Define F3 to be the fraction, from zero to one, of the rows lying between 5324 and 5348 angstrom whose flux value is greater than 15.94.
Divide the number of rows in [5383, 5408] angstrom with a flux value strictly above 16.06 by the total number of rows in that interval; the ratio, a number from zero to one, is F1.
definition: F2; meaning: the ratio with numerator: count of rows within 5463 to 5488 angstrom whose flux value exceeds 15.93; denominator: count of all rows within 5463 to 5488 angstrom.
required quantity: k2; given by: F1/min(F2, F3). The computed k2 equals 1.00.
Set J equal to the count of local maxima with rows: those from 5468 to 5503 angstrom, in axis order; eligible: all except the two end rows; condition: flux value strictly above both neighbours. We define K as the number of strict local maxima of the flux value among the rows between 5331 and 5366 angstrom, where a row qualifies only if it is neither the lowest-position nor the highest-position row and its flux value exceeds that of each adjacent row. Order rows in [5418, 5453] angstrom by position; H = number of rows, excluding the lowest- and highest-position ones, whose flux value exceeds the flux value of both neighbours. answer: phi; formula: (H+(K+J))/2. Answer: 4.5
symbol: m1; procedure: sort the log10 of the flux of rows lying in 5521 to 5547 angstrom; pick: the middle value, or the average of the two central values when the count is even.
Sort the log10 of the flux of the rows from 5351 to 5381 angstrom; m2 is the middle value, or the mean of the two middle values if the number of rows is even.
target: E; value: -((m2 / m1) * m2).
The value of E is -1.23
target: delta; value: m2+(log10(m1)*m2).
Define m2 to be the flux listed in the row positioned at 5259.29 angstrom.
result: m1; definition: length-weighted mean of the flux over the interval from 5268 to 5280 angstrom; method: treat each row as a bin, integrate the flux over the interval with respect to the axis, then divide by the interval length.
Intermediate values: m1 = 14.0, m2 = 15.21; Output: 33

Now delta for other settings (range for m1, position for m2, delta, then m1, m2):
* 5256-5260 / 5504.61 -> 34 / 15.2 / 15.49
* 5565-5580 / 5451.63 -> 34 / 15.8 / 15.44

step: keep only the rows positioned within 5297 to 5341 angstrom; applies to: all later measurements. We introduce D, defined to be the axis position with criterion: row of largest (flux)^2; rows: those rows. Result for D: 5334.91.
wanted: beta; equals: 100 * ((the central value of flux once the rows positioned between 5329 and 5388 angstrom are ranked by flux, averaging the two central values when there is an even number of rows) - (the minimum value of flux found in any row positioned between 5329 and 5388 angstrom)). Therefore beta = 149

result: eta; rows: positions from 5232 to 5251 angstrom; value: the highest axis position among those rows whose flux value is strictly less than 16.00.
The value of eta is 5249.61 angstrom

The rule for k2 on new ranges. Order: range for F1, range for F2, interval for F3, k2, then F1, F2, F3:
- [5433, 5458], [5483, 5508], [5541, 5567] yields 1.00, 0.400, 0.4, 0.60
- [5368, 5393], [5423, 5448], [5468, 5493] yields 2.50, 0.500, 0.7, 0.20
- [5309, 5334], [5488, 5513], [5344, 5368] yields 1.25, 0.500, 0.4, 0.60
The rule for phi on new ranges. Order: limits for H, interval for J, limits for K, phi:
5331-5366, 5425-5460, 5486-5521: 4.0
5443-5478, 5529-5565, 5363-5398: 3.5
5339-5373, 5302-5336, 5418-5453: 3.0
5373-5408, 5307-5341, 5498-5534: 4.0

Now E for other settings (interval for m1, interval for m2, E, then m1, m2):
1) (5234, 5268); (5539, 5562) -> -1.25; 1.17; 1.21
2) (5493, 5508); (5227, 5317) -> -1.18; 1.19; 1.19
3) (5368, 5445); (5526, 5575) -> -1.21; 1.20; 1.21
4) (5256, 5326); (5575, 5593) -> -1.20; 1.20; 1.20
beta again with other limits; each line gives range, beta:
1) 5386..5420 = 78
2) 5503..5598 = 94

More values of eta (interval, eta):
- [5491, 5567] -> 5565.79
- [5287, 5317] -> 5305.50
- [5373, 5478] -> 5476.80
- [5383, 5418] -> 5411.61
